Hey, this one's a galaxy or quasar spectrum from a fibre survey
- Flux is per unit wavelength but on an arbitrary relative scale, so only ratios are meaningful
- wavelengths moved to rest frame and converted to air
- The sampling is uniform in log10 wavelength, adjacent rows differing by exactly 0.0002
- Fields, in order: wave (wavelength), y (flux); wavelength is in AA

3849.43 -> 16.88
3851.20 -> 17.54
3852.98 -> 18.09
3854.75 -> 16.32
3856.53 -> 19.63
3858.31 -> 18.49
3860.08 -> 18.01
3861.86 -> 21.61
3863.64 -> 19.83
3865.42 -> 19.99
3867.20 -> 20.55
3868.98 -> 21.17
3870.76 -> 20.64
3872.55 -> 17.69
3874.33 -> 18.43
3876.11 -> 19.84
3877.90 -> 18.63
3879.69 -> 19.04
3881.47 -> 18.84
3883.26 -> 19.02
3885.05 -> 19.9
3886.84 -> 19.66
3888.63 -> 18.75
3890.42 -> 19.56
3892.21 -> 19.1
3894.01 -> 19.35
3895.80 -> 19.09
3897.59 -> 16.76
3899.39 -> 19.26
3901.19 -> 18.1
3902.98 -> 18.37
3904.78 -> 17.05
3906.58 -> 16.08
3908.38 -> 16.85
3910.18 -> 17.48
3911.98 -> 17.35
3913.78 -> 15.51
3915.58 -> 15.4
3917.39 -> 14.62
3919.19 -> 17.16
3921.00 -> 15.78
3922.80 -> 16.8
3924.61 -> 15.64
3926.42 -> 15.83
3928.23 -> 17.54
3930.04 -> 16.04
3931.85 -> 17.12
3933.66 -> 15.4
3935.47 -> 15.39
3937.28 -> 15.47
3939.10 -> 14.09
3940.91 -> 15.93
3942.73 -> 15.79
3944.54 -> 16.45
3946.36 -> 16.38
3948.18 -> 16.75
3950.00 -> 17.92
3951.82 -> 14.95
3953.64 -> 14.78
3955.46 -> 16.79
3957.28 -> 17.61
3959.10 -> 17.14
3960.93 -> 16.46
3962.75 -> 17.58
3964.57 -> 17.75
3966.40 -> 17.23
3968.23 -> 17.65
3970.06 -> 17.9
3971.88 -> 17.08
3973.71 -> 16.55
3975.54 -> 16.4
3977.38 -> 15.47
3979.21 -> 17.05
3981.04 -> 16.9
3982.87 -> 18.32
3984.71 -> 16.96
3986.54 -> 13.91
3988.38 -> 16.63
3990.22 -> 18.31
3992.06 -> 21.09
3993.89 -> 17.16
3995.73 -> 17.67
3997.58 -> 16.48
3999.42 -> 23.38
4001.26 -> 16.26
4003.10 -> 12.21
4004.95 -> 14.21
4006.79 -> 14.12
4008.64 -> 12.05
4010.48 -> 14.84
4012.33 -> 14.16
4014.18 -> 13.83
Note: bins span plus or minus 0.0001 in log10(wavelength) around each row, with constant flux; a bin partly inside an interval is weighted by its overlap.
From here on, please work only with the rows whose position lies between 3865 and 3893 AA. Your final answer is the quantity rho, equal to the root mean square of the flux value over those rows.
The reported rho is 19.4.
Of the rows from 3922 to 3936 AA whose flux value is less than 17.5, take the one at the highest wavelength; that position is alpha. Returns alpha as 3935.47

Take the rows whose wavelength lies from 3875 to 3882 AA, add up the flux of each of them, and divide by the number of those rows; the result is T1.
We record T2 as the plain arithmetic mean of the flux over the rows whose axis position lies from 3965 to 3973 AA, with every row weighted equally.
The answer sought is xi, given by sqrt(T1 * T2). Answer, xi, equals 18.3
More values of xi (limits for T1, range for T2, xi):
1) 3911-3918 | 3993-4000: 17.1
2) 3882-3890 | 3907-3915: 18.0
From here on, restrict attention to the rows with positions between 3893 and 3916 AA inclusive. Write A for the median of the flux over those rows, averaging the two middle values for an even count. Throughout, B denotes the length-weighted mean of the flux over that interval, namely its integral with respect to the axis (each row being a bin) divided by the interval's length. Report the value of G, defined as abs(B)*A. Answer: 303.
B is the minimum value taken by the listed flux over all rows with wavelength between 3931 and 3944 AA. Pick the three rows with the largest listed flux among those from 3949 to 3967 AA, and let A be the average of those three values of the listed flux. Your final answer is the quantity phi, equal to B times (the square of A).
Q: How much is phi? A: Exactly 4444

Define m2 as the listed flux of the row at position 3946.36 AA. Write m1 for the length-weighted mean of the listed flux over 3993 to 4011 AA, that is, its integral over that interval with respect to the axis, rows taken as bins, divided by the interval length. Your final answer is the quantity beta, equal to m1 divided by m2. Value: 0.97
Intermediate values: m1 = 15.9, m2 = 16.38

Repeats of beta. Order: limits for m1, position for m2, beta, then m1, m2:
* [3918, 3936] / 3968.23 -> 0.92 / 16.3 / 17.65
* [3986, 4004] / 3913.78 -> 1.12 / 17.4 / 15.51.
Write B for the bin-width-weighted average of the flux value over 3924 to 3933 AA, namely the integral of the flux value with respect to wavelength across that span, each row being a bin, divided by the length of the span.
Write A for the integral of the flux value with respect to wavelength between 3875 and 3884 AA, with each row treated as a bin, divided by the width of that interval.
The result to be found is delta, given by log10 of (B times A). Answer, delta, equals 2.50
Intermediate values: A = 19.1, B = 16.4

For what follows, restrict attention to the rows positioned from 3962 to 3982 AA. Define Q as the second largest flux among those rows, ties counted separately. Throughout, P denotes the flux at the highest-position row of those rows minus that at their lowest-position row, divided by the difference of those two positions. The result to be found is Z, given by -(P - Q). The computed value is 17.8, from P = -0.04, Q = 17.75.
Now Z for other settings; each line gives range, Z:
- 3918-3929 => 17.1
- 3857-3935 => 21.2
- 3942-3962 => 17.6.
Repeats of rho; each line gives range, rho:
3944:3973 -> 16.9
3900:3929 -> 16.6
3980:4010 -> 16.9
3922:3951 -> 16.2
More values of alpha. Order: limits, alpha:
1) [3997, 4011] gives 4010.48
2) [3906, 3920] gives 3919.19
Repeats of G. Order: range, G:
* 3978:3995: 296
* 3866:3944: 307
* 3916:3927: 252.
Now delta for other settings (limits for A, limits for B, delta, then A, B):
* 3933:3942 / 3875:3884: 2.46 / 15.3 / 19.1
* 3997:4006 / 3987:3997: 2.47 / 16.5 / 17.9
